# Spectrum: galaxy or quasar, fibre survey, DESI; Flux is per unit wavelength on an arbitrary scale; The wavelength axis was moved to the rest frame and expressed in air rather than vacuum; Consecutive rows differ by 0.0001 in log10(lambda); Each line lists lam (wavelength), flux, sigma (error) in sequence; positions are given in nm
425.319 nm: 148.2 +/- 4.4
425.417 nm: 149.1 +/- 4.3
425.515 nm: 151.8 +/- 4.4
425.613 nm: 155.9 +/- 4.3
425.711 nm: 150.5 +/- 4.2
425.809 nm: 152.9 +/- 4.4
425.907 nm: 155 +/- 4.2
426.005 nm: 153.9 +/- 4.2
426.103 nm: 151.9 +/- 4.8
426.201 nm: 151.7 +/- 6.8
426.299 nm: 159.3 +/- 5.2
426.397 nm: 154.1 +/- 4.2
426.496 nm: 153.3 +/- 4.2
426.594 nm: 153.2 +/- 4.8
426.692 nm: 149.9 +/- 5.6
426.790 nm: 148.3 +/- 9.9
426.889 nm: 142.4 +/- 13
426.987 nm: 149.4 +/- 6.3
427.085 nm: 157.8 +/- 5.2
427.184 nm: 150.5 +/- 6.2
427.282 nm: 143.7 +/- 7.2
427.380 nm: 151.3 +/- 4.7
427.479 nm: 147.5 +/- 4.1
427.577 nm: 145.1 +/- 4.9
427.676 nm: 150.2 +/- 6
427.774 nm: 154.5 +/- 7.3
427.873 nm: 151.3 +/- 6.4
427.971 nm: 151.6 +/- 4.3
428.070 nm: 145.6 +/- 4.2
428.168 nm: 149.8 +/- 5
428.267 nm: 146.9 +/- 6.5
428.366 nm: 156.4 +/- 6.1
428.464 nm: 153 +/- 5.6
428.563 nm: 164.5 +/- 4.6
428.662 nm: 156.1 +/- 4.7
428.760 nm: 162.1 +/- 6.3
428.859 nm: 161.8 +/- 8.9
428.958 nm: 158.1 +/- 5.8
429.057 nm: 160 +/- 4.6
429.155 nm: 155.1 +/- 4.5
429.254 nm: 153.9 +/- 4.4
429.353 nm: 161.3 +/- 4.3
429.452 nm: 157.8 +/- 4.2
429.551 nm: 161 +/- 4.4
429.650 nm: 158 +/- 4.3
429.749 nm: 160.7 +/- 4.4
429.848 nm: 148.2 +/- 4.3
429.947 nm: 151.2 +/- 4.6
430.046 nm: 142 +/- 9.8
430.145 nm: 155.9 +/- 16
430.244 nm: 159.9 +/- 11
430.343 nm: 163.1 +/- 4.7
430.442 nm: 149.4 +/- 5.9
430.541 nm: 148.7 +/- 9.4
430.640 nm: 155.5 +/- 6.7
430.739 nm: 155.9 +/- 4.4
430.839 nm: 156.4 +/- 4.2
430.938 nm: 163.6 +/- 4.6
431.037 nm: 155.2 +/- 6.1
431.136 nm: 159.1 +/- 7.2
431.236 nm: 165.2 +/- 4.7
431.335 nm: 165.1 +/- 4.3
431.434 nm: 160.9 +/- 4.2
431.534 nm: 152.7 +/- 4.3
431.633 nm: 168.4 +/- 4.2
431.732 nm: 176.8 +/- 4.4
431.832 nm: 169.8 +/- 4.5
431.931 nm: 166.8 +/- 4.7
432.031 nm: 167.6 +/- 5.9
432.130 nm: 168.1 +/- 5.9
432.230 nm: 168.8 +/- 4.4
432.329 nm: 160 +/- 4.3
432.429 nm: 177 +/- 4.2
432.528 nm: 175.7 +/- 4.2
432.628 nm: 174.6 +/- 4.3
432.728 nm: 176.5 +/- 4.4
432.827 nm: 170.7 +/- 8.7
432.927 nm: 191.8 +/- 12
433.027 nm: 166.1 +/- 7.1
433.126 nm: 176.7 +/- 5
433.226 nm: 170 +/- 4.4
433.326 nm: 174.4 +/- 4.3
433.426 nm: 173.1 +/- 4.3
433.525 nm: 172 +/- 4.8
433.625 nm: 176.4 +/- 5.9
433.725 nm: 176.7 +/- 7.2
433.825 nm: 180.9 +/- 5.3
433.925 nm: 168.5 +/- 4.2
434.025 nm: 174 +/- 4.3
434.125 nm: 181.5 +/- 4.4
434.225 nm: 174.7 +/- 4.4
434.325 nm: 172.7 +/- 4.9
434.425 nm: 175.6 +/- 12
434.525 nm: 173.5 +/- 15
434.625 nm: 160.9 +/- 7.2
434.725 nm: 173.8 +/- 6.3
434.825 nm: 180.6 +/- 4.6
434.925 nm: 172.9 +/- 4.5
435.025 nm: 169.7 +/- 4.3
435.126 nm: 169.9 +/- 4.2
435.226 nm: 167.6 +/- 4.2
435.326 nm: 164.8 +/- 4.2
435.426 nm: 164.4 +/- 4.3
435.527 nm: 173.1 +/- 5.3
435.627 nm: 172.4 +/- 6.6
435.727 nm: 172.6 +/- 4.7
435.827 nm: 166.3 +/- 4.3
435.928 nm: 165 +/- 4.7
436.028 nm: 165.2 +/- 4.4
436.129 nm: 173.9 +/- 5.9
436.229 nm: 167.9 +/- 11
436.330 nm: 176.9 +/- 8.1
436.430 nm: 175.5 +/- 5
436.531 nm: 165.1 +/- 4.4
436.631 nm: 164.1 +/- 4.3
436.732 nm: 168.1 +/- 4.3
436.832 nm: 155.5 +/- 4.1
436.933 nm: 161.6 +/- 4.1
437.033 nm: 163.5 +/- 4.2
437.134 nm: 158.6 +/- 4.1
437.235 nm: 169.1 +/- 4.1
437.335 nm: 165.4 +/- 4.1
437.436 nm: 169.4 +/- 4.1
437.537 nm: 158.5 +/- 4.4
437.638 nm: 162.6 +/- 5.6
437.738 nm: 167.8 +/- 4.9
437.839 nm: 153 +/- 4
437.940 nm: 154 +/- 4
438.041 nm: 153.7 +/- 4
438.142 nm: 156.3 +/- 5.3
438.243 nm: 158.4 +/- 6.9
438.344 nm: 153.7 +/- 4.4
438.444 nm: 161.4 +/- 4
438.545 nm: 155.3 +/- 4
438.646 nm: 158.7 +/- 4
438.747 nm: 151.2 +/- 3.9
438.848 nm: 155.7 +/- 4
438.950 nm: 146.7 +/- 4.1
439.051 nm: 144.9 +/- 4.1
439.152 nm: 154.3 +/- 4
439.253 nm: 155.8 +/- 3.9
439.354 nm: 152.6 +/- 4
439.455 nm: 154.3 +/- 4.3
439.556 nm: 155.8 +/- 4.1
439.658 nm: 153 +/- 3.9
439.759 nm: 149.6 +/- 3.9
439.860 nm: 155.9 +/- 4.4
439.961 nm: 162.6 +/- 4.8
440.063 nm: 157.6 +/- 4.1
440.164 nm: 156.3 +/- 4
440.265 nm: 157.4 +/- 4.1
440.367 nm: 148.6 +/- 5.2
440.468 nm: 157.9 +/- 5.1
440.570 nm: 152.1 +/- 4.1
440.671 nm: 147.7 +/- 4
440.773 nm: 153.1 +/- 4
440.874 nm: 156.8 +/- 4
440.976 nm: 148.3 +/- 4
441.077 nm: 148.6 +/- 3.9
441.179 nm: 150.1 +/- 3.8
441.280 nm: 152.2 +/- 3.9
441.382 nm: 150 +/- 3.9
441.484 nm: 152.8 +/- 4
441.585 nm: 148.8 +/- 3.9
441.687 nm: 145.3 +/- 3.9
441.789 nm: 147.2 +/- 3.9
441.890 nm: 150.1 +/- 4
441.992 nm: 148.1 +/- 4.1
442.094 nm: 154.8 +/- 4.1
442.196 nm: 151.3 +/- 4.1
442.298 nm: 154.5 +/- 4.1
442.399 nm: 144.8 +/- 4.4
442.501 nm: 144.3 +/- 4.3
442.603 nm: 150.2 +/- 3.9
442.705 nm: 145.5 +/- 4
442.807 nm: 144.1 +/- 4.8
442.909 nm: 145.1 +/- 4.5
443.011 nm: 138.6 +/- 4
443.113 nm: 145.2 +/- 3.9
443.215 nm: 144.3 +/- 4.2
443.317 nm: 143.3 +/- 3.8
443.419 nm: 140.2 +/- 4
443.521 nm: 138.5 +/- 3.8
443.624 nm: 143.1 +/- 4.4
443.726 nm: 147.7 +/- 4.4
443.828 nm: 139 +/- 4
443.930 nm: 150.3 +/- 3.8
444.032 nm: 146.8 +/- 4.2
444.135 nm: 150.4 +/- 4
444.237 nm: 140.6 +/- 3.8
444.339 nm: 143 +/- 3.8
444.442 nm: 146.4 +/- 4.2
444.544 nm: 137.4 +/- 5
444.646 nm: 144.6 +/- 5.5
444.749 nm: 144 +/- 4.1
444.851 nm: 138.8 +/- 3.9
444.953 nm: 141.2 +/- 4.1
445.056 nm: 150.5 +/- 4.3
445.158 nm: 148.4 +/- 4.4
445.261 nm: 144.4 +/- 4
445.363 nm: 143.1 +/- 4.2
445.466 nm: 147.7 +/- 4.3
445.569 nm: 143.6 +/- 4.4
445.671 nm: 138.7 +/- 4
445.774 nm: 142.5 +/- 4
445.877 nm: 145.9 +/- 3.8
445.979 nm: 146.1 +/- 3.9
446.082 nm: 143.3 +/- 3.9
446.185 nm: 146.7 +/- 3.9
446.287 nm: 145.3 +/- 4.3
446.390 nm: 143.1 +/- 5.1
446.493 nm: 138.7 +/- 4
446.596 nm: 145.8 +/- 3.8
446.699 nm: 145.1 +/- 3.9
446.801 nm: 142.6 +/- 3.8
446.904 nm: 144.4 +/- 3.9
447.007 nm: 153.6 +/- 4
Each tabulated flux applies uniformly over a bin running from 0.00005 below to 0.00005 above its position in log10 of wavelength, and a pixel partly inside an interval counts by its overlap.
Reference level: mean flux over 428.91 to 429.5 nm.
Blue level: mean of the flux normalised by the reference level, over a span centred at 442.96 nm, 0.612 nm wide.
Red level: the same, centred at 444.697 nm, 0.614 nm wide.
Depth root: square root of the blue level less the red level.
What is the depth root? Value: 0.10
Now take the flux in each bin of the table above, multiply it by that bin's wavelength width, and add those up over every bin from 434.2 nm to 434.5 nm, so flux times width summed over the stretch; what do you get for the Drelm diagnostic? 52.3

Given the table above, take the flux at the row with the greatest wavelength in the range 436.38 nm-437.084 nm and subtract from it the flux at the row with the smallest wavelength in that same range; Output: -12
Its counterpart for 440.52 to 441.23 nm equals -2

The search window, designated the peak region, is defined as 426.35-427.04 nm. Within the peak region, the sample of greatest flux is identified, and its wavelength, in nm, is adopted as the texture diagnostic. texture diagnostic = 426.397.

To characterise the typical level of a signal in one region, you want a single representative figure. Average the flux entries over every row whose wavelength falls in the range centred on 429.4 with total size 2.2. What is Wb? 157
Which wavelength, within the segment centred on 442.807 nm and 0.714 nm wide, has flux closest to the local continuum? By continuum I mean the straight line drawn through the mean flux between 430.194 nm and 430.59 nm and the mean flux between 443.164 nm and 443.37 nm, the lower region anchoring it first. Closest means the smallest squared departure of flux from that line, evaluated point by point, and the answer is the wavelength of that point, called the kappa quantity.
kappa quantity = 442.807 nm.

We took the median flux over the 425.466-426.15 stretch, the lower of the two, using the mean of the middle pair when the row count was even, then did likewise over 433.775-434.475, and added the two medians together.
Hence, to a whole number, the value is 328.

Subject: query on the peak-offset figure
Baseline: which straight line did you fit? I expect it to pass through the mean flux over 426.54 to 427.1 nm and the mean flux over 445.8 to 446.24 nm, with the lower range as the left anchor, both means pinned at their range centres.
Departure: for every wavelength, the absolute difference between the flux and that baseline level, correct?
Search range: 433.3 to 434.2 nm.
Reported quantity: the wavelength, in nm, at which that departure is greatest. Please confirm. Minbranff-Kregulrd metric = 434.125 nm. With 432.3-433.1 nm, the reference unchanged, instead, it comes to 432.927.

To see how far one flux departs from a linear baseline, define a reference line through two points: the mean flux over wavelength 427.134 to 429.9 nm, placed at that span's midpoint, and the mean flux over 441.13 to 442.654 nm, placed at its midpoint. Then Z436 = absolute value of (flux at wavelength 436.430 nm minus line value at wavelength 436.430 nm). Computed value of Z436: 24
